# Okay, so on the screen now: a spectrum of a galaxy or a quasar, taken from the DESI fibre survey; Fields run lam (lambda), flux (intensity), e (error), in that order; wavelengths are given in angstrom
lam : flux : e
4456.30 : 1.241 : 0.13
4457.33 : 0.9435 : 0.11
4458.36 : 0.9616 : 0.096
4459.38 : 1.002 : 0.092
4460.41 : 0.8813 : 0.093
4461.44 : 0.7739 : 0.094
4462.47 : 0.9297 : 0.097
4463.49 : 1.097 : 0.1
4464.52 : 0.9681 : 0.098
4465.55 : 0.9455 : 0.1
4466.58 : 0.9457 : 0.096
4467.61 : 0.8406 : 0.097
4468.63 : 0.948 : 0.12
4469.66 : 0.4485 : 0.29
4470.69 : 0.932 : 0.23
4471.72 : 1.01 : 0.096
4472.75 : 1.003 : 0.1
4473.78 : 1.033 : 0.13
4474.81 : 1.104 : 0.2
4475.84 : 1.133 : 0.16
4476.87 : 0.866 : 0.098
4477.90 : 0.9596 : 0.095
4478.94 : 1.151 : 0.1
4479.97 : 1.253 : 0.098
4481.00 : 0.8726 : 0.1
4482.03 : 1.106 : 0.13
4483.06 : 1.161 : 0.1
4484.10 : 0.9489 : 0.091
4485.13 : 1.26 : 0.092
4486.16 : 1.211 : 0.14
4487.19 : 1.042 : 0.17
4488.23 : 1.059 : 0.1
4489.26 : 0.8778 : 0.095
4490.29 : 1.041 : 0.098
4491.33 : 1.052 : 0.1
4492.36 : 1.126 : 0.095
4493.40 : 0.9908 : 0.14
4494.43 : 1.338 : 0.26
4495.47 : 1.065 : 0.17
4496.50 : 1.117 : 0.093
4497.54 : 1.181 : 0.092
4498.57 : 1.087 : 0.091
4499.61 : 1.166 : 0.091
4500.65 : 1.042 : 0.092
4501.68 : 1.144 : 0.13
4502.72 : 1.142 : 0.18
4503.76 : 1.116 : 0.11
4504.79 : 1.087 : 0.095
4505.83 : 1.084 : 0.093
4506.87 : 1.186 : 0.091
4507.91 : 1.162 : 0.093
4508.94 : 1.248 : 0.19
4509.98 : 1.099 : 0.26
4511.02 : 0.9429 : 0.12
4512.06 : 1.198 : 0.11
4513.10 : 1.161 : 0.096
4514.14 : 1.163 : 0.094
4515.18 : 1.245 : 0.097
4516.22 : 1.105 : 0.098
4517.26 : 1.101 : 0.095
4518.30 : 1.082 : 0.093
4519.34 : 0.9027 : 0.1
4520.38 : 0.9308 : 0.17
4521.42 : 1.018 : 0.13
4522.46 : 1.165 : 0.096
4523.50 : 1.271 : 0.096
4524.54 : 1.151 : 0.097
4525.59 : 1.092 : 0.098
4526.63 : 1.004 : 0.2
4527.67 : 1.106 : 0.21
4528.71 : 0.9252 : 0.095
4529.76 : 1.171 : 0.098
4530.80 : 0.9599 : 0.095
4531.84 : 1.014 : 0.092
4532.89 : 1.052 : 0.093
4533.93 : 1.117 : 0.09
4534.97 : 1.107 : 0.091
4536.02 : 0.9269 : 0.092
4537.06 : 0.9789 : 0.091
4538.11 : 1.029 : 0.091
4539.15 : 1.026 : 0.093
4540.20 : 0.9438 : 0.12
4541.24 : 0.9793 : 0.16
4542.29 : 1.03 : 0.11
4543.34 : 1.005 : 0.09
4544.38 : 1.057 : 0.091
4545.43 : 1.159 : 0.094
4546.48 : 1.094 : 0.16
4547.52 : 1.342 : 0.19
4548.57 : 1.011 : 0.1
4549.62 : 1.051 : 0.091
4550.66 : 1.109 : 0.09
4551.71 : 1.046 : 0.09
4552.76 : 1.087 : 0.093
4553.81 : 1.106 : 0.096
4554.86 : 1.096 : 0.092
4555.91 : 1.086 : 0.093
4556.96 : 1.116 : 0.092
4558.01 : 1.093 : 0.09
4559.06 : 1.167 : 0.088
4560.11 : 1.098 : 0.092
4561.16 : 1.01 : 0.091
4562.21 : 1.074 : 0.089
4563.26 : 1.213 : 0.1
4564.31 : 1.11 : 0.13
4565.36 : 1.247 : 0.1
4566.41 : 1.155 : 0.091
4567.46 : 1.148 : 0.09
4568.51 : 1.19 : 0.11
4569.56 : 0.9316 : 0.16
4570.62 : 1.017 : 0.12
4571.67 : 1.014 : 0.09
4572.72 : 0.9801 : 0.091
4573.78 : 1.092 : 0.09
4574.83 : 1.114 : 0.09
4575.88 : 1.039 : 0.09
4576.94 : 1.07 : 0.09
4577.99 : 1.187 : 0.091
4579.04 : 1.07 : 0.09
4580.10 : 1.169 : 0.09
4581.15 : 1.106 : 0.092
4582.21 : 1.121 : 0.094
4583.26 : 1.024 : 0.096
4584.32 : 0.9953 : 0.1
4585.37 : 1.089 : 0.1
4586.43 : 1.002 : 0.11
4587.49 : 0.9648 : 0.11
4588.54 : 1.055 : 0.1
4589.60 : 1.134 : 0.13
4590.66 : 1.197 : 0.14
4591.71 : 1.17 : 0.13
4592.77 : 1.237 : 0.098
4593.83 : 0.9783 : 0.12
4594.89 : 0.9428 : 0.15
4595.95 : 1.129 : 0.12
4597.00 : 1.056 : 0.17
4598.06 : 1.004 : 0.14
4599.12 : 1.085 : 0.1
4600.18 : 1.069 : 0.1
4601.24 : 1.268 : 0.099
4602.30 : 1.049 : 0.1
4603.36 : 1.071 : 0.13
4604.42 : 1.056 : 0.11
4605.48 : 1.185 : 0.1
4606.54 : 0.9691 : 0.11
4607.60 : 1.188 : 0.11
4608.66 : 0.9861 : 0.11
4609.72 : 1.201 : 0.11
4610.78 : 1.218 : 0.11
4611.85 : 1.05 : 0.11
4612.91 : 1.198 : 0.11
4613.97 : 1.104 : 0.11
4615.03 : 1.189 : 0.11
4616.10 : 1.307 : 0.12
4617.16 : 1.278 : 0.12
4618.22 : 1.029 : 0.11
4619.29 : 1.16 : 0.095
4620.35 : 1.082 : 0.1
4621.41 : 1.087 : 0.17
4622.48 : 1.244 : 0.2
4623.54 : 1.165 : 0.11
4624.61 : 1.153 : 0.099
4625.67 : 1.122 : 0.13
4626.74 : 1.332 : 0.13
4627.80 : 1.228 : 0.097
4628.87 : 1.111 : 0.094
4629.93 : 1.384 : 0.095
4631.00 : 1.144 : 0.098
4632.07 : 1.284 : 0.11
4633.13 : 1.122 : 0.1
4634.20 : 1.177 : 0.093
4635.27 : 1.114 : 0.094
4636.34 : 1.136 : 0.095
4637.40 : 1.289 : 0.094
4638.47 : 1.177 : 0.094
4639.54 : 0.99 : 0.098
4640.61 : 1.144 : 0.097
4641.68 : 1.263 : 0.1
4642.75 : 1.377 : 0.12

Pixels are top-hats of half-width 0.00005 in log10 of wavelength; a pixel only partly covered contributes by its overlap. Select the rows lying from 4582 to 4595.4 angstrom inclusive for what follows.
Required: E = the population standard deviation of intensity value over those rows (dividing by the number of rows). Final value 0.09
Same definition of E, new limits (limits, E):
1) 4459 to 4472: 0.15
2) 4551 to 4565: 0.05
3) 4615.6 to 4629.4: 0.09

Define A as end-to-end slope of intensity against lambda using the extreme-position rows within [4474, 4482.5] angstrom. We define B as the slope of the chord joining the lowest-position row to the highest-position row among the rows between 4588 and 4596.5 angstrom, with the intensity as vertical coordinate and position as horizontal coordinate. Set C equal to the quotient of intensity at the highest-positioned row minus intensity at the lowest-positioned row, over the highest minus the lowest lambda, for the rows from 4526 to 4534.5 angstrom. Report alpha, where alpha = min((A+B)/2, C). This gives 0.005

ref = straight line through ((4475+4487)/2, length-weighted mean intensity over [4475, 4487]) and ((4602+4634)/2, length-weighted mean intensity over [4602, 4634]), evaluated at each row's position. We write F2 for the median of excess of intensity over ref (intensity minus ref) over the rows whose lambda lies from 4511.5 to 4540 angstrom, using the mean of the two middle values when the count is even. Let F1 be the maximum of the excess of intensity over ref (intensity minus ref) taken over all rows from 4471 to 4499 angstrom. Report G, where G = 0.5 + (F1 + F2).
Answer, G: 0.732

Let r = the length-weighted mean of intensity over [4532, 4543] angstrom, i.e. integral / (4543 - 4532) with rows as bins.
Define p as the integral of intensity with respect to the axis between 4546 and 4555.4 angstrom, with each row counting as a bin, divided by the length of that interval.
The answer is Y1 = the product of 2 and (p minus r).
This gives 0.17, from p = 1.10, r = 1.02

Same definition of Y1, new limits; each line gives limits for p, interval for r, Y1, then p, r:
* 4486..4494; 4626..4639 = -0.32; 1.05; 1.21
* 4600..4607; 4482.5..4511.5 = -0.02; 1.10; 1.11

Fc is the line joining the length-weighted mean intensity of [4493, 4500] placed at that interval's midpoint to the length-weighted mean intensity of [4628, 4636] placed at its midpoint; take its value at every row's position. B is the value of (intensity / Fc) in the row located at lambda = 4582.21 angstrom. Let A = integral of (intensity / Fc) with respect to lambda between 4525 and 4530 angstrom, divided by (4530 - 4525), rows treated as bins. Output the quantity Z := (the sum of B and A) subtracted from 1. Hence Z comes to -0.874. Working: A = 0.92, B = 0.96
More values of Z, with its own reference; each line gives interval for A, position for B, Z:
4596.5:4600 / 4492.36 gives -0.883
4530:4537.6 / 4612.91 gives -0.906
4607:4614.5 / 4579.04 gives -0.875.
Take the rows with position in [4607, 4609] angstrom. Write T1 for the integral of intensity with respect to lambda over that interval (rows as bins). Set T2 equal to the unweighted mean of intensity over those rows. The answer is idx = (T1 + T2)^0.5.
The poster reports 1.81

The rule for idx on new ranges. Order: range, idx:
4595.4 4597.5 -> 1.84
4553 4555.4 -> 1.93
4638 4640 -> 1.80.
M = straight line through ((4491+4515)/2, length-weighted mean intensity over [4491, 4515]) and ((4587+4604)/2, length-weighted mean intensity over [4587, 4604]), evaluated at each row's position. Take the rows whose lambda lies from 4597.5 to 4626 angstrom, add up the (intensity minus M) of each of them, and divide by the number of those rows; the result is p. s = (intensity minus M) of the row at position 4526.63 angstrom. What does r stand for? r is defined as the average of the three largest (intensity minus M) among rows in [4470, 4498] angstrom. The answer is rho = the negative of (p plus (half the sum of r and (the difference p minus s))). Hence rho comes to -0.20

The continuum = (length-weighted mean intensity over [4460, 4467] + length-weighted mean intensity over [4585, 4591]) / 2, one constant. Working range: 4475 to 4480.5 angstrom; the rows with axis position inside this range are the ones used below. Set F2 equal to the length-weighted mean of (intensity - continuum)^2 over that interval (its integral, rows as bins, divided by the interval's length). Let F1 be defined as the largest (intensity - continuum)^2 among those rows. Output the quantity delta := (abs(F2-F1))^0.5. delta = 0.20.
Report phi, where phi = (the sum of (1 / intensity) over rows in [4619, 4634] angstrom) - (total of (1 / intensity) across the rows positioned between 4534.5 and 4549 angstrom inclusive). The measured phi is -1.6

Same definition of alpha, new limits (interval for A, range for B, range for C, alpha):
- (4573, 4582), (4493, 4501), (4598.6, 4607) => -0.016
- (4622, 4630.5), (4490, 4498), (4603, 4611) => 0.019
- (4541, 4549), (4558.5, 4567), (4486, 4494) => -0.030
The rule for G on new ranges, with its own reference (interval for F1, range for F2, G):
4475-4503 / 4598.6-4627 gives 0.739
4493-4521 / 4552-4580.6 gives 0.719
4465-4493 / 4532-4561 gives 0.636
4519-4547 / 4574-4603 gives 0.599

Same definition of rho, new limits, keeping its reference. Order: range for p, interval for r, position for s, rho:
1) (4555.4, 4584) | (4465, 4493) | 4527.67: -0.06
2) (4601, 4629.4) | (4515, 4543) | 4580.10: -0.12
